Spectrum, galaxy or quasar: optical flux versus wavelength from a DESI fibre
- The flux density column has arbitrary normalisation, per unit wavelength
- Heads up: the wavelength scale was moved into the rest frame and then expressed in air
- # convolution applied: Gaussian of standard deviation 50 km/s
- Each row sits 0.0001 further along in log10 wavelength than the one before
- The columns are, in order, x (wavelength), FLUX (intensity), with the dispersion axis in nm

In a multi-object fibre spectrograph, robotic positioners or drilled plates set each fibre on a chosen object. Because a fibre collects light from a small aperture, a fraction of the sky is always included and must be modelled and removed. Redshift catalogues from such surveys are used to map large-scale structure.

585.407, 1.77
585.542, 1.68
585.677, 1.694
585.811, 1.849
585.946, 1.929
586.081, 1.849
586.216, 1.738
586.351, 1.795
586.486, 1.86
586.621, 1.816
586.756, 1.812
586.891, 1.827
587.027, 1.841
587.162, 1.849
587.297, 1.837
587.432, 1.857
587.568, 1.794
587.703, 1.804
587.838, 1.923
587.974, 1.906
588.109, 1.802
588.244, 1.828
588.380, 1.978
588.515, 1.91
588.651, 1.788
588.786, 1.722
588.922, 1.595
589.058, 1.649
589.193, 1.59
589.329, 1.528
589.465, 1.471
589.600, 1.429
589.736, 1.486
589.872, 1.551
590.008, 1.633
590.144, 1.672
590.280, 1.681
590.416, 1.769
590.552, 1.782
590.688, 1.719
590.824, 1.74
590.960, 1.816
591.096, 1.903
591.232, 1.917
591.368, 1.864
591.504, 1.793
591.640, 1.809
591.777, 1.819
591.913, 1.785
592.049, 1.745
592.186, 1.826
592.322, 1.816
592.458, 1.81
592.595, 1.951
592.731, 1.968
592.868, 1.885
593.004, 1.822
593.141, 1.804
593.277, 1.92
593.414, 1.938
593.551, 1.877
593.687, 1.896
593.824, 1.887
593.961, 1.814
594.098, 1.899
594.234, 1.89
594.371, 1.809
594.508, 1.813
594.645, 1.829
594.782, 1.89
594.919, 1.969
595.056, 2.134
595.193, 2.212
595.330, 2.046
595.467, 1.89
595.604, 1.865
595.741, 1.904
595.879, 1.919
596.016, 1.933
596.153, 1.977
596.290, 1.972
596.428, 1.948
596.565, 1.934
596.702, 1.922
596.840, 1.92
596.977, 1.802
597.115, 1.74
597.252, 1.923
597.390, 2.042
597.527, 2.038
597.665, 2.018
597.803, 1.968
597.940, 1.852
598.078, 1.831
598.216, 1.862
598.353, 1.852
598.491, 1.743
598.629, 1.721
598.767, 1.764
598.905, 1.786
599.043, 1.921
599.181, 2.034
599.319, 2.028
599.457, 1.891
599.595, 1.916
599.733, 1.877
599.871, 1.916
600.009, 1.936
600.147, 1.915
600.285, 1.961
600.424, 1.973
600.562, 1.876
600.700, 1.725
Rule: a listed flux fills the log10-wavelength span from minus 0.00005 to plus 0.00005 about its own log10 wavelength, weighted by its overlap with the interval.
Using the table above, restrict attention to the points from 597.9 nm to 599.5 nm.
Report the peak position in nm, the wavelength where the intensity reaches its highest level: 599.181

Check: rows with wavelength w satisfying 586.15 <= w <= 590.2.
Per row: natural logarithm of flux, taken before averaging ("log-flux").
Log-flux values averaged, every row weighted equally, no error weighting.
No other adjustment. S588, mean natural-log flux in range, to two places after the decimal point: 0.55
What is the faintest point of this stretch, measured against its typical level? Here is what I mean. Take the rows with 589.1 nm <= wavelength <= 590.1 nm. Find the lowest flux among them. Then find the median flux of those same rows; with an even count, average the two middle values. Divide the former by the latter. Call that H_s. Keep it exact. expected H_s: 0.935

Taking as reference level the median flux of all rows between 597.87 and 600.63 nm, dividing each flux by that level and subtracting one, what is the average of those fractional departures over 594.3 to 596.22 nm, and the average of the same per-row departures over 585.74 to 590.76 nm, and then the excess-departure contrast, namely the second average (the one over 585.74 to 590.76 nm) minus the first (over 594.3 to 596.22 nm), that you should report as -0.10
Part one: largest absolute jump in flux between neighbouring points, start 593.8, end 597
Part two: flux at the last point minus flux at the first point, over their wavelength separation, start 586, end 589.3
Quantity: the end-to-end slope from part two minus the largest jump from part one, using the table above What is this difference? -0.25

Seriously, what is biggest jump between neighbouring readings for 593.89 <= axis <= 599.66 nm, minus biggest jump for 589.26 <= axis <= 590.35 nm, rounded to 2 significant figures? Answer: 0.10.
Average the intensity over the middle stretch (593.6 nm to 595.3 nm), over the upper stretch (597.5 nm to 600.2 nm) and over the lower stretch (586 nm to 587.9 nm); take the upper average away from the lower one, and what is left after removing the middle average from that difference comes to -1.98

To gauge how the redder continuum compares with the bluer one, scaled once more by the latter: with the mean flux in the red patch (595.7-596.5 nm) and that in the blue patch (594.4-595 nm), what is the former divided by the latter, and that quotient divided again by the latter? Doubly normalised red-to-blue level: 0.55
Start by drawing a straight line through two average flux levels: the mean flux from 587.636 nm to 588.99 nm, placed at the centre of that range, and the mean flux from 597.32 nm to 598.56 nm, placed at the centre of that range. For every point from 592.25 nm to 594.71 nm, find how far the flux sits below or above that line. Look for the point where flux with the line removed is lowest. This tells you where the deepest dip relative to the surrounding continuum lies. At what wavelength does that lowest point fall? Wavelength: 594.371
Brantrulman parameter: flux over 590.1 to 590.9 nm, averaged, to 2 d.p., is 1.73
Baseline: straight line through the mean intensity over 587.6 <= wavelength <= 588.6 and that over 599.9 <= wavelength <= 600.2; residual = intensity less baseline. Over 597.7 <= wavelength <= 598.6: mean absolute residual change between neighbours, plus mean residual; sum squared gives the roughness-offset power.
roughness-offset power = 0.0001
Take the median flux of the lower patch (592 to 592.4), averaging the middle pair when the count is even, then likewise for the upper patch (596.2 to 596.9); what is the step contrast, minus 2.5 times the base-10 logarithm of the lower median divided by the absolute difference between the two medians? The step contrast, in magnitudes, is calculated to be -3.0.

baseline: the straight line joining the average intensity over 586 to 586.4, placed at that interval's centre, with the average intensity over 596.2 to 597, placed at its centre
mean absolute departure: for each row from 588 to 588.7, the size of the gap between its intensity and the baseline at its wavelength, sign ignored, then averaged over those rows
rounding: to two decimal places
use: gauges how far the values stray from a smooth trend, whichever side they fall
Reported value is 0.06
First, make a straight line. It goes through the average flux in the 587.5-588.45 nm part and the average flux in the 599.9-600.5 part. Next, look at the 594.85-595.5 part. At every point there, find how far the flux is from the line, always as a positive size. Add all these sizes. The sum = 0.74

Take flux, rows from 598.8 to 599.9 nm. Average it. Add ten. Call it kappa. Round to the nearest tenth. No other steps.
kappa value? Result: 11.9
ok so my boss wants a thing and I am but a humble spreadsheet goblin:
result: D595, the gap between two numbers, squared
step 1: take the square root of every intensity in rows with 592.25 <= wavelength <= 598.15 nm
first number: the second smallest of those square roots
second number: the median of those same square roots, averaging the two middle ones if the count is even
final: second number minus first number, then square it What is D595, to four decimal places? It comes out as 0.0014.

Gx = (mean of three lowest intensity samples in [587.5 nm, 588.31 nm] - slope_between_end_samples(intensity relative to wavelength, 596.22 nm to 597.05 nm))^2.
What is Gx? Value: 4.2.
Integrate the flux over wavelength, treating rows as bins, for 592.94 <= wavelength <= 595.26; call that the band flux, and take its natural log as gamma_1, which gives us 1.49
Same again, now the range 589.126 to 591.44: 1.36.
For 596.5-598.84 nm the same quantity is 1.48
